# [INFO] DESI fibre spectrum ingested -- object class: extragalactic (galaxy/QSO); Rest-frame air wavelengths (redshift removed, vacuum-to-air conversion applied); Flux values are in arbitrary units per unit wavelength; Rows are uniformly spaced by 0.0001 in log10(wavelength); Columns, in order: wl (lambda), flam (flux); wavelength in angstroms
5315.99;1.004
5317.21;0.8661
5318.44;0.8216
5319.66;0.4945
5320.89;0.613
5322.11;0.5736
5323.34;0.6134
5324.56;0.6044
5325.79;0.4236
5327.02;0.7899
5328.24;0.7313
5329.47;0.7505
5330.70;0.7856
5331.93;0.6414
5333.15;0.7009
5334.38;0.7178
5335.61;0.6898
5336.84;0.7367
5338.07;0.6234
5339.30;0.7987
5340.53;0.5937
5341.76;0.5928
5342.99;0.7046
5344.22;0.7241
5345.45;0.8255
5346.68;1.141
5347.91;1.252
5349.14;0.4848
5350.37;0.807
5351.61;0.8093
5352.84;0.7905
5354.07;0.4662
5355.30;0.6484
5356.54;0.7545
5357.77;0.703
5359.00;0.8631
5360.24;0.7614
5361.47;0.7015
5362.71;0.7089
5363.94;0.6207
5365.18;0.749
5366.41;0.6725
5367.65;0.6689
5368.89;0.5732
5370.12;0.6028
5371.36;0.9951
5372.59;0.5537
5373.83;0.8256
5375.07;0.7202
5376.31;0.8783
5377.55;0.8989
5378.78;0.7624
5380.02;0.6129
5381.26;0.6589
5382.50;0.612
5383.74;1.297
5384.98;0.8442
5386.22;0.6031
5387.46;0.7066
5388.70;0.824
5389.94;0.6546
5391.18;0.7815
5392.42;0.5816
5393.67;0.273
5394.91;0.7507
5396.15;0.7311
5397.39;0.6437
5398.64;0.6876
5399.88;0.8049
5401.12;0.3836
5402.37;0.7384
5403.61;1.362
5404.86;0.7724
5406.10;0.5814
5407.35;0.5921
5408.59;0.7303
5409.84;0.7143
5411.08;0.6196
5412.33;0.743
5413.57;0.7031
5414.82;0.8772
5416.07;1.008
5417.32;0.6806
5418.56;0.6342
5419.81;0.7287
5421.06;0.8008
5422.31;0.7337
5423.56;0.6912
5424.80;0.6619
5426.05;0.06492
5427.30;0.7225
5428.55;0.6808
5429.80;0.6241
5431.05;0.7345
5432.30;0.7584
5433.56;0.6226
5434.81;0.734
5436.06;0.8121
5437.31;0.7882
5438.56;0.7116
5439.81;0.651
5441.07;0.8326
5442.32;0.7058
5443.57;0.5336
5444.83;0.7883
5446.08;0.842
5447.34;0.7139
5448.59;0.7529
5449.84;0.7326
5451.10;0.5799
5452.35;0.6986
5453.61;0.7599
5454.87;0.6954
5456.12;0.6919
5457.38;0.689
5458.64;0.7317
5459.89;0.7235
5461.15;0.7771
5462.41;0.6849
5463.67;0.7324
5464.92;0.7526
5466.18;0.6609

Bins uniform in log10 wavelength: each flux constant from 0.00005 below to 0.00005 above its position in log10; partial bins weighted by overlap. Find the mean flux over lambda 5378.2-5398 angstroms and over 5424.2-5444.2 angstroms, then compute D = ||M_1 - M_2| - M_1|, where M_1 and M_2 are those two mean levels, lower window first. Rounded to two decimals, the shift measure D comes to 0.66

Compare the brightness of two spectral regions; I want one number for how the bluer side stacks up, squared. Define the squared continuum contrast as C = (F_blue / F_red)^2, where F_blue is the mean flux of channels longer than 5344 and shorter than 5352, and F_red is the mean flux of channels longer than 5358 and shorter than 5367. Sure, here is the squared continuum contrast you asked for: 1.4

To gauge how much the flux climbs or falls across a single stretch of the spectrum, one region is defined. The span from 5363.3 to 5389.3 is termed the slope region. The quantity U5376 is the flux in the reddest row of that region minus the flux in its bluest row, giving 0.20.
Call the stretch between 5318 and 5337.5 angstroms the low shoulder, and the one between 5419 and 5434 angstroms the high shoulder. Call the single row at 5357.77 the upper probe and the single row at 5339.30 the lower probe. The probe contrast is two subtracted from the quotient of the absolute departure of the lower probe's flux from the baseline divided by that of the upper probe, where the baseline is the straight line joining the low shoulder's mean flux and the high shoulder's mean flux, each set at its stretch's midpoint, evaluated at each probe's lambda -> 1.3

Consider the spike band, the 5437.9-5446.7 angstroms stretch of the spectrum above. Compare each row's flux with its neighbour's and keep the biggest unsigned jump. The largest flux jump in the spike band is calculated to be 0.25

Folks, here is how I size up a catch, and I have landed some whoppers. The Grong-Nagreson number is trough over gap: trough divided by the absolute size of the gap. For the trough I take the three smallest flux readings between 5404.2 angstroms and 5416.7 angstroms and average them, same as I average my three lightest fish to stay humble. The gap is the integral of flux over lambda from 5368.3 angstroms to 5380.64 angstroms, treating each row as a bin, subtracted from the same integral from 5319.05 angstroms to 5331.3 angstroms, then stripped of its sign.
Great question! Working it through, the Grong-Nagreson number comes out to 0.44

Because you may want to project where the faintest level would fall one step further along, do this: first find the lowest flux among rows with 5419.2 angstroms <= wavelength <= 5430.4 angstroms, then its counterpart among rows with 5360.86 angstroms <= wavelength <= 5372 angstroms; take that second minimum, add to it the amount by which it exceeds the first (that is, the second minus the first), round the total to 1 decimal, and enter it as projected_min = 1.1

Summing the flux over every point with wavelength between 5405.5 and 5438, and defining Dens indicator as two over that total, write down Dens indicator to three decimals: 0.111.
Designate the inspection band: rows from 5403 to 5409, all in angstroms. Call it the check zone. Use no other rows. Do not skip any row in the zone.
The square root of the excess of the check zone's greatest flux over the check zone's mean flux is 0.74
